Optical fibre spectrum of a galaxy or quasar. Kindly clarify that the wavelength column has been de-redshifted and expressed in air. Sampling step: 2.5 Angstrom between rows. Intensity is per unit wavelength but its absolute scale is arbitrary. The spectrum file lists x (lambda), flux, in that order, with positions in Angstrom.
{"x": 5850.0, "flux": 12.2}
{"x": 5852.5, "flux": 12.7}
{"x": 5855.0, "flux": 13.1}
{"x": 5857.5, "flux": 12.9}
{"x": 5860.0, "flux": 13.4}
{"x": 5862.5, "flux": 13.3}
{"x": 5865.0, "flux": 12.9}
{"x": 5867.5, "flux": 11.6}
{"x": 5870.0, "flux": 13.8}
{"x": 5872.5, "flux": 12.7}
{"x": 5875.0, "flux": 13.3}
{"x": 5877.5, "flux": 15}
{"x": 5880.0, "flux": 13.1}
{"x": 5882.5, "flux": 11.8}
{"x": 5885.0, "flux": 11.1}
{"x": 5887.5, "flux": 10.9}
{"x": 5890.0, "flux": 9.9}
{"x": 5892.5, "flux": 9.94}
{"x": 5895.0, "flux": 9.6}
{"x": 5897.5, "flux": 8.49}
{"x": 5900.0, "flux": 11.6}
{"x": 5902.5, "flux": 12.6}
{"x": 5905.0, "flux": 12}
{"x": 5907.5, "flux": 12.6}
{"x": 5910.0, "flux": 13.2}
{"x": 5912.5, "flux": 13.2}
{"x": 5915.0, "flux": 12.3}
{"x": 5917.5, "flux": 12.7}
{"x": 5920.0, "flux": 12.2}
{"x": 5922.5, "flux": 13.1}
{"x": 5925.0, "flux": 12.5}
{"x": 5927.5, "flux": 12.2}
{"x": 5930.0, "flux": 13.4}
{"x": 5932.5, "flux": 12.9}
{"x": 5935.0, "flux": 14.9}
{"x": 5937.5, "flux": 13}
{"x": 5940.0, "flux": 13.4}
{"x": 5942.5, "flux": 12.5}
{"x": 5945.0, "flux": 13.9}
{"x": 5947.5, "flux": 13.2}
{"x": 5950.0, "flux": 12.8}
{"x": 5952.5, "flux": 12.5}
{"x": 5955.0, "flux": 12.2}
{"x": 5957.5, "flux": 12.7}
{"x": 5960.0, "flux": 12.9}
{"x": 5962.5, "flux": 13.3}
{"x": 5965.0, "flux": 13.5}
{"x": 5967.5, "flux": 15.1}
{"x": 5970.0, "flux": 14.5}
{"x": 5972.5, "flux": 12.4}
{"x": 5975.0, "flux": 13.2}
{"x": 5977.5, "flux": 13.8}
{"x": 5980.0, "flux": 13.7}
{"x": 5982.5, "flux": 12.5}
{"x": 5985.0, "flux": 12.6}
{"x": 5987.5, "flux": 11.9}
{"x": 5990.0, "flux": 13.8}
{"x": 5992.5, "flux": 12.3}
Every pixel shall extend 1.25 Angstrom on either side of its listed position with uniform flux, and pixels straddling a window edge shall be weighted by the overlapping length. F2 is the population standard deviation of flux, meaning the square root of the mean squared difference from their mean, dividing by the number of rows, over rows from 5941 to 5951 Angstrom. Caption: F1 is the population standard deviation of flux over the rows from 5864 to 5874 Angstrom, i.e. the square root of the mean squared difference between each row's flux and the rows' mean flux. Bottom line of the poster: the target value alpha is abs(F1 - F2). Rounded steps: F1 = 0.78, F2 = 0.52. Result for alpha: 0.26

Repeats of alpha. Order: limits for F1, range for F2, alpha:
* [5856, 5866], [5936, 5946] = 0.29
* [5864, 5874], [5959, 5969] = 0.05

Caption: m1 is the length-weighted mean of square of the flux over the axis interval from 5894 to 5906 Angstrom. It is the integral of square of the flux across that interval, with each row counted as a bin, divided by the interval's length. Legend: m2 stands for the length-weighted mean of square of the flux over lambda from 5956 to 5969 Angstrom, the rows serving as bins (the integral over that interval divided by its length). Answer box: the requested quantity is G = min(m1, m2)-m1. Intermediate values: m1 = 120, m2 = 183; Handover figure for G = 0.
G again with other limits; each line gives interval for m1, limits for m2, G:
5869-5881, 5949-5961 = -26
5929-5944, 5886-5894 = -74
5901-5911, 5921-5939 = 0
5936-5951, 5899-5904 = -27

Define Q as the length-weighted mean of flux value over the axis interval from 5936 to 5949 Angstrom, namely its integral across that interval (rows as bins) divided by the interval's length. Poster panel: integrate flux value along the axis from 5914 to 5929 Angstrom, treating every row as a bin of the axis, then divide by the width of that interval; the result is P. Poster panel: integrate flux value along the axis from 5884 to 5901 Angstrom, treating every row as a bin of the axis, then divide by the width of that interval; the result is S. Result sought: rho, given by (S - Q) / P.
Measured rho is -0.24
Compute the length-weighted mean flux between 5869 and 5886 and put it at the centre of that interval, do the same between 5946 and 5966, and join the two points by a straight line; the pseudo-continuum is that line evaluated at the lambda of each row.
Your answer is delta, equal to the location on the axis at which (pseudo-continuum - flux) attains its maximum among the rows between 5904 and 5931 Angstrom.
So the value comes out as 5905.0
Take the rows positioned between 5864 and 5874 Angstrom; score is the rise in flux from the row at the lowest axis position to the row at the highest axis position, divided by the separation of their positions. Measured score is -0.03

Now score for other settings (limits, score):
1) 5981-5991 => 0.17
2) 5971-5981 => 0.17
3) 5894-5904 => 0.40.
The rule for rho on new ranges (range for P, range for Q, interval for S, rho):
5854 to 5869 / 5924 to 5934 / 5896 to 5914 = -0.07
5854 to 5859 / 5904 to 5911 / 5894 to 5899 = -0.27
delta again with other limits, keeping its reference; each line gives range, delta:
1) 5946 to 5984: 5955.0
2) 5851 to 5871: 5867.5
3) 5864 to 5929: 5897.5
